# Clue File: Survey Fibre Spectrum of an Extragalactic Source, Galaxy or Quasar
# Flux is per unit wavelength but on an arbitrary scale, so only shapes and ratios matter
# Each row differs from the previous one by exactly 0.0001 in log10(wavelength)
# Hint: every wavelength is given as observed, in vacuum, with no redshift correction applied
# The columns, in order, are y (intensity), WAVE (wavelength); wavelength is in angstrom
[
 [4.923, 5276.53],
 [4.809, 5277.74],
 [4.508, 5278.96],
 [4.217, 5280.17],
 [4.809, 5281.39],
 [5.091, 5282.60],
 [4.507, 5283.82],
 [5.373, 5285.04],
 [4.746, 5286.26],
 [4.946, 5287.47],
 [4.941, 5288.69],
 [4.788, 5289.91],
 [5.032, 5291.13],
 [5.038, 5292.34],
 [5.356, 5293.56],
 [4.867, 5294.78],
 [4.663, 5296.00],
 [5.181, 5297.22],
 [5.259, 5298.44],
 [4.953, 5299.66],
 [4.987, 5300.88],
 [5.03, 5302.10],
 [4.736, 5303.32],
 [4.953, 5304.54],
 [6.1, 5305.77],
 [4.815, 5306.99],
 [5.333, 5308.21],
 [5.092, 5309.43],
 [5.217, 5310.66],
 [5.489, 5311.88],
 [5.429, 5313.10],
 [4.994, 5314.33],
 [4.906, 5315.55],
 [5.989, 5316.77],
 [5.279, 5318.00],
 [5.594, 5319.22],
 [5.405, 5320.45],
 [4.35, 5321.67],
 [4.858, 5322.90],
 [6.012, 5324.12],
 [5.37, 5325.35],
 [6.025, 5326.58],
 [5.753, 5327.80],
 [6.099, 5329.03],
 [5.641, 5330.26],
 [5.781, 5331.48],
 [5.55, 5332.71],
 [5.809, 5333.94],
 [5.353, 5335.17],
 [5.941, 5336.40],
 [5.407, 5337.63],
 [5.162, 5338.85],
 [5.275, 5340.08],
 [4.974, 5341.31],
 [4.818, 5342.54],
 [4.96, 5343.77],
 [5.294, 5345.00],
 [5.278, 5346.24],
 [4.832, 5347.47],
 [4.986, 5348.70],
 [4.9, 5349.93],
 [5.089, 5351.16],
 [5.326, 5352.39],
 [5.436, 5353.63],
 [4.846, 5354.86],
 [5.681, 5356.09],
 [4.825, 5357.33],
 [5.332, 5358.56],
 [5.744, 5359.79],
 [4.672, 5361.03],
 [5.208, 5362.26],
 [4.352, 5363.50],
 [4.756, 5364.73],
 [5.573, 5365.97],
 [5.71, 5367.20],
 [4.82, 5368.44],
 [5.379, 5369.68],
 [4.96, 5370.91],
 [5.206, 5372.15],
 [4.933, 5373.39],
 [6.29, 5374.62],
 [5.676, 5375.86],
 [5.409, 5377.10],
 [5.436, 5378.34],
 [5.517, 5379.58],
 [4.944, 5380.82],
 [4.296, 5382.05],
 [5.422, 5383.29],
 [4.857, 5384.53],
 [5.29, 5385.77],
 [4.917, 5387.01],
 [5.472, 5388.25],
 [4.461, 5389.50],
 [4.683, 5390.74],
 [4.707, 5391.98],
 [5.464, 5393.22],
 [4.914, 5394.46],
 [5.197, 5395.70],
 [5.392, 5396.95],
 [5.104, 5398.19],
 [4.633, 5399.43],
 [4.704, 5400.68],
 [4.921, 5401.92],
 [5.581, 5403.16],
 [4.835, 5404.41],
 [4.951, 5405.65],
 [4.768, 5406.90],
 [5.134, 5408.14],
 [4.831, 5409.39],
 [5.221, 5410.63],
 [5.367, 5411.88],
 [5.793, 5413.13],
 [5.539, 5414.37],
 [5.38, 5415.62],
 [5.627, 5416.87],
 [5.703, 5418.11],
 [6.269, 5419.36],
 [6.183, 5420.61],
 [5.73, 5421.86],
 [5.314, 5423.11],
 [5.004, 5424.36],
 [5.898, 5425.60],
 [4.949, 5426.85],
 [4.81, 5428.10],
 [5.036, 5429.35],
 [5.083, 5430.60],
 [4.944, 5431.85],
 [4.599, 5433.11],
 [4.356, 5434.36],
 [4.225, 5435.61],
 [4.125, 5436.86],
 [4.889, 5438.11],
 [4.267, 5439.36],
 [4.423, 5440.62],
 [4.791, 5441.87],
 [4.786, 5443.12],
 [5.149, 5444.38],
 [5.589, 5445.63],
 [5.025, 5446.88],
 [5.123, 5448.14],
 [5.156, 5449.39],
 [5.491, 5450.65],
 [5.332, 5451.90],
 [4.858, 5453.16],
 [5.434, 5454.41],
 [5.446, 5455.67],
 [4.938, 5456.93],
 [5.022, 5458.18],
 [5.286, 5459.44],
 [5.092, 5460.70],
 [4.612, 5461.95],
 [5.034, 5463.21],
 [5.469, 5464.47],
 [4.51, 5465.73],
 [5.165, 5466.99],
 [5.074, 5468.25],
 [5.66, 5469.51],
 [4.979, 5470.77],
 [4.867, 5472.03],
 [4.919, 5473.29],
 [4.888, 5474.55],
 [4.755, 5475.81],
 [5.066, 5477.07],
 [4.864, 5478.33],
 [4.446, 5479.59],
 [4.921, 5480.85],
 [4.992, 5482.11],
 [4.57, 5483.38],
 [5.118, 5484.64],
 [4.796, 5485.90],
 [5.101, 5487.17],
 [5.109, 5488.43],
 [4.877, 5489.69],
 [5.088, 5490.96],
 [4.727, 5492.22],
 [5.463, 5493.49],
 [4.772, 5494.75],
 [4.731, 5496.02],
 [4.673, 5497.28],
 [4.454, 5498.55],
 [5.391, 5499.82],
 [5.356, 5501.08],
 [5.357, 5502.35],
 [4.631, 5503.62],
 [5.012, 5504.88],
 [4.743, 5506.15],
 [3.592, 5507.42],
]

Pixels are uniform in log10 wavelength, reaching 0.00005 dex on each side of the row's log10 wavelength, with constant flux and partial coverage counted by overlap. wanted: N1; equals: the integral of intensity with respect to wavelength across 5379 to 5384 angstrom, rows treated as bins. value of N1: 25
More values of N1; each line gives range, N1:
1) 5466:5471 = 26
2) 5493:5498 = 24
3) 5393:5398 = 26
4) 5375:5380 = 28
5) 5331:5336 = 28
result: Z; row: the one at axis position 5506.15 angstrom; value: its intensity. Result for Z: 4.743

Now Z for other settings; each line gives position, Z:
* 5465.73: 4.51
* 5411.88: 5.367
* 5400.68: 4.704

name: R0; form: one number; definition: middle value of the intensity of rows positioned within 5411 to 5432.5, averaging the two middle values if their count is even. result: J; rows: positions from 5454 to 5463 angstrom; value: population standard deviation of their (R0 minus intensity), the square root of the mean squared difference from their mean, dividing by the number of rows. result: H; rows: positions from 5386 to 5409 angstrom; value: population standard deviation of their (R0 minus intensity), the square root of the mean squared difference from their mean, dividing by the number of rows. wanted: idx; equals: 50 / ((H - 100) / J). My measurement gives -0.139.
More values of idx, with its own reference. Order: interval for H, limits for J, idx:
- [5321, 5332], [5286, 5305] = -0.092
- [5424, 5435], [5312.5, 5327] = -0.249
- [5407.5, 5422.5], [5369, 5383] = -0.244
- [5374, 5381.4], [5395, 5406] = -0.149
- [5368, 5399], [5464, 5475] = -0.162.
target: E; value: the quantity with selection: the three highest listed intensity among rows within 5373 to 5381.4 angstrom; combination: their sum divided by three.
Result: 5.8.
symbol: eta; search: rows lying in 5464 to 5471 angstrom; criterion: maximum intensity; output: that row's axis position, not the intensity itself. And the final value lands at 5469.51 angstrom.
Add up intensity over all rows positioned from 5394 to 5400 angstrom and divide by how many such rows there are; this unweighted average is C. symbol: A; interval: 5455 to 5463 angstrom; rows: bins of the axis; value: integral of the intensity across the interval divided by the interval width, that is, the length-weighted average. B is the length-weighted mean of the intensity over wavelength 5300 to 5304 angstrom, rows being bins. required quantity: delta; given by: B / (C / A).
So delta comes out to 4.9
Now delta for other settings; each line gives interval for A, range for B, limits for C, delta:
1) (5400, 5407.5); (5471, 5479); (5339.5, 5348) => 4.8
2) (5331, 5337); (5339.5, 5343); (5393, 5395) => 5.5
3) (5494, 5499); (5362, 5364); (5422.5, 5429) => 4.3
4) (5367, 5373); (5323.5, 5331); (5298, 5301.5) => 5.9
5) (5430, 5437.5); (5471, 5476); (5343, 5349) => 4.4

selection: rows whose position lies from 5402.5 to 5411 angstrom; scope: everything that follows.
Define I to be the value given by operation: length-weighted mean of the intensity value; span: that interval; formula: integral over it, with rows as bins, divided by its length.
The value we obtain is 5.04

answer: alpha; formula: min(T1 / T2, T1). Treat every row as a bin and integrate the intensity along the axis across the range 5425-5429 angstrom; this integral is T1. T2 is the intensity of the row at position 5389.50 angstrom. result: 5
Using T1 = 21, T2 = 4.461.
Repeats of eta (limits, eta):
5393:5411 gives 5403.16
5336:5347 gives 5336.40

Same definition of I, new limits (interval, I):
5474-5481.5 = 4.83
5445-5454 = 5.23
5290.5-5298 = 5.03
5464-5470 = 5.15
